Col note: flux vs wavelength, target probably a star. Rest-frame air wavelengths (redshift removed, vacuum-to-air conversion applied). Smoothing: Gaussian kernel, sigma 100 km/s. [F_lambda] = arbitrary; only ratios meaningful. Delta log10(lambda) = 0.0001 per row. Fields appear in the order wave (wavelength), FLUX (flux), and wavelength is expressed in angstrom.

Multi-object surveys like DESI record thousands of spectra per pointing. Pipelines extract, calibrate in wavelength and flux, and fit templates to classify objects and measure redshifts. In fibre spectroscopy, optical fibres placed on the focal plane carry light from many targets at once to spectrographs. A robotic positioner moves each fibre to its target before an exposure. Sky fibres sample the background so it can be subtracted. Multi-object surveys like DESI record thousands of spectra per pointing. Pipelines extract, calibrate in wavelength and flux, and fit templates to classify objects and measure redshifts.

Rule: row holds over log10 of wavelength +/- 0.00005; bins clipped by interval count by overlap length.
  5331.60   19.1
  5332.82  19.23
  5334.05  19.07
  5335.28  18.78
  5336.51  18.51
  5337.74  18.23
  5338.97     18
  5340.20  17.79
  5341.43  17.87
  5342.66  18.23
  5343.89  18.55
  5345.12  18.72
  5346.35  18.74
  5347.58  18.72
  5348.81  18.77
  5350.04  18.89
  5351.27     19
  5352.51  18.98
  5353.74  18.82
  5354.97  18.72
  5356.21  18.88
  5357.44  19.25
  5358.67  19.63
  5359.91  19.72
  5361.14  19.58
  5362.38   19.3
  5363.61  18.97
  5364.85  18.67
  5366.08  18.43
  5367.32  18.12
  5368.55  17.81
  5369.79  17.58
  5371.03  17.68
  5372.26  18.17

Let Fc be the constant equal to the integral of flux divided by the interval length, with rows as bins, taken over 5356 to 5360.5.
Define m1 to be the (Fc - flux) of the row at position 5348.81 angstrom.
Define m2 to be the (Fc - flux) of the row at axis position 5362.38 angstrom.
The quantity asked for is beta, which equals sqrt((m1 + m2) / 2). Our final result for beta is 0.62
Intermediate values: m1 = 0.6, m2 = 0.1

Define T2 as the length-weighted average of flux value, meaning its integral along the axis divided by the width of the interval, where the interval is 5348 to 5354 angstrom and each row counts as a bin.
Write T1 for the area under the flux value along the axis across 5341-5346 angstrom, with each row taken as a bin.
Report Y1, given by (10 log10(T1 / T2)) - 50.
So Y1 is -43.1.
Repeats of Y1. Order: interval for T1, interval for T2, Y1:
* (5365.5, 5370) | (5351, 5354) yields -43.7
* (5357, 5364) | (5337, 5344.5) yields -41.2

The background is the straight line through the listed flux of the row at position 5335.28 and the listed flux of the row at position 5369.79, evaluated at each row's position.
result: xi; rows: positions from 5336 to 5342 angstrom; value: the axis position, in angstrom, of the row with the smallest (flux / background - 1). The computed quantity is 5340.20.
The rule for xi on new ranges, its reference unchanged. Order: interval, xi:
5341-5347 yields 5341.43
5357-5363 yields 5357.44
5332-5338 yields 5337.74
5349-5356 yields 5350.04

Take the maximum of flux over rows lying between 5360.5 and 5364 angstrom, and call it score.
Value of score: 19.58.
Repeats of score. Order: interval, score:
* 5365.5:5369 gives 18.43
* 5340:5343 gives 18.23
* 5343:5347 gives 18.74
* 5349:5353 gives 19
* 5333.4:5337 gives 19.07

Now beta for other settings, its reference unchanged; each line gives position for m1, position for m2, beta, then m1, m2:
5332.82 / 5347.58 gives 0.67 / 0.2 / 0.7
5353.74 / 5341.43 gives 1.04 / 0.6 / 1.5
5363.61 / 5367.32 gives 0.93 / 0.4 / 1.3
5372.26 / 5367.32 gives 1.13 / 1.2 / 1.3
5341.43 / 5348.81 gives 1.05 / 1.5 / 0.6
